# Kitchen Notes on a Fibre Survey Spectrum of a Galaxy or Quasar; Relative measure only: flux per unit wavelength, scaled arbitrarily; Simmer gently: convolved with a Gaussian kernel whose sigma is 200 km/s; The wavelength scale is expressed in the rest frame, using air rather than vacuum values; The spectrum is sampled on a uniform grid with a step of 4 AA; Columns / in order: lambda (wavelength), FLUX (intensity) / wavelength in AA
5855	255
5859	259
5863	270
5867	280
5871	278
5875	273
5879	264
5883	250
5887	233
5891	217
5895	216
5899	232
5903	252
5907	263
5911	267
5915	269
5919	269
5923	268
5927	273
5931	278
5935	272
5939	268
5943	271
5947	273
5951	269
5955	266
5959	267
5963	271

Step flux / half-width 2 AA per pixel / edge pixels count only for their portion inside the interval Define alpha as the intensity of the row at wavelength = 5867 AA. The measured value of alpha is 280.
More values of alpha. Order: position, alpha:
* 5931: 278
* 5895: 216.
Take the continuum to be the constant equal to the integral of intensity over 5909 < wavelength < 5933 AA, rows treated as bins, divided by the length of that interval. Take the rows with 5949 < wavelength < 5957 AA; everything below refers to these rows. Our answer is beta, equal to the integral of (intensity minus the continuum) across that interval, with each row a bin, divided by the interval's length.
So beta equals -3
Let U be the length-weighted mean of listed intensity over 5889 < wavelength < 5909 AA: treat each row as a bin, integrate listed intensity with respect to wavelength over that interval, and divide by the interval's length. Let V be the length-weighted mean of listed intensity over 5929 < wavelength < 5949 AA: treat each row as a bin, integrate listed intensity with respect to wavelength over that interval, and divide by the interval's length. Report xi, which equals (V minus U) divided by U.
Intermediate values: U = 236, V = 272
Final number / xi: 0.15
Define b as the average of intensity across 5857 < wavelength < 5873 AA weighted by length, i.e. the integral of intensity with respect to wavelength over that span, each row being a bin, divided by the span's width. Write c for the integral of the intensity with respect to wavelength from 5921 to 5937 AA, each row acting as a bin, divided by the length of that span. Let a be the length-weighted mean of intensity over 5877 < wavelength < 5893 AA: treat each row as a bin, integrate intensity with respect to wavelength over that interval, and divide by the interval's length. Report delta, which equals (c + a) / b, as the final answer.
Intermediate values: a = 241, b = 272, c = 273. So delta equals 1.89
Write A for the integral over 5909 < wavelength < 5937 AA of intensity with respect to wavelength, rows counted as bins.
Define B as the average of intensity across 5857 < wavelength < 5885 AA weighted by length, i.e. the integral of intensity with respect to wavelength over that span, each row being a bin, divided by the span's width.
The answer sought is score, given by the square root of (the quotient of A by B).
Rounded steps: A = 7584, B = 268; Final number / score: 5.32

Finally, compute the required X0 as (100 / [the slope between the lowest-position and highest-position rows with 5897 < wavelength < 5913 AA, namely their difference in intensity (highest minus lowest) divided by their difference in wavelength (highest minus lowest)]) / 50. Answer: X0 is 1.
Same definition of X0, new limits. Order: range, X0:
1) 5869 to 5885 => -1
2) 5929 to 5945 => -3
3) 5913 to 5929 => 6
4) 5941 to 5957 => -5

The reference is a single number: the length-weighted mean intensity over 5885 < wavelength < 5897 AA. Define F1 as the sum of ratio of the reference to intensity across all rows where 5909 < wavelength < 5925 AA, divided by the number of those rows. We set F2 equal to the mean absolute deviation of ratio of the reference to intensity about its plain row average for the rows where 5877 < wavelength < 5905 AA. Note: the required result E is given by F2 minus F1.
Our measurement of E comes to -0.769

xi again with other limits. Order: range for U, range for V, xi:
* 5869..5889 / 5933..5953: 0.04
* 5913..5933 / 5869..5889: -0.04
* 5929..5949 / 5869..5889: -0.05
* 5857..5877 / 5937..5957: -0.01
